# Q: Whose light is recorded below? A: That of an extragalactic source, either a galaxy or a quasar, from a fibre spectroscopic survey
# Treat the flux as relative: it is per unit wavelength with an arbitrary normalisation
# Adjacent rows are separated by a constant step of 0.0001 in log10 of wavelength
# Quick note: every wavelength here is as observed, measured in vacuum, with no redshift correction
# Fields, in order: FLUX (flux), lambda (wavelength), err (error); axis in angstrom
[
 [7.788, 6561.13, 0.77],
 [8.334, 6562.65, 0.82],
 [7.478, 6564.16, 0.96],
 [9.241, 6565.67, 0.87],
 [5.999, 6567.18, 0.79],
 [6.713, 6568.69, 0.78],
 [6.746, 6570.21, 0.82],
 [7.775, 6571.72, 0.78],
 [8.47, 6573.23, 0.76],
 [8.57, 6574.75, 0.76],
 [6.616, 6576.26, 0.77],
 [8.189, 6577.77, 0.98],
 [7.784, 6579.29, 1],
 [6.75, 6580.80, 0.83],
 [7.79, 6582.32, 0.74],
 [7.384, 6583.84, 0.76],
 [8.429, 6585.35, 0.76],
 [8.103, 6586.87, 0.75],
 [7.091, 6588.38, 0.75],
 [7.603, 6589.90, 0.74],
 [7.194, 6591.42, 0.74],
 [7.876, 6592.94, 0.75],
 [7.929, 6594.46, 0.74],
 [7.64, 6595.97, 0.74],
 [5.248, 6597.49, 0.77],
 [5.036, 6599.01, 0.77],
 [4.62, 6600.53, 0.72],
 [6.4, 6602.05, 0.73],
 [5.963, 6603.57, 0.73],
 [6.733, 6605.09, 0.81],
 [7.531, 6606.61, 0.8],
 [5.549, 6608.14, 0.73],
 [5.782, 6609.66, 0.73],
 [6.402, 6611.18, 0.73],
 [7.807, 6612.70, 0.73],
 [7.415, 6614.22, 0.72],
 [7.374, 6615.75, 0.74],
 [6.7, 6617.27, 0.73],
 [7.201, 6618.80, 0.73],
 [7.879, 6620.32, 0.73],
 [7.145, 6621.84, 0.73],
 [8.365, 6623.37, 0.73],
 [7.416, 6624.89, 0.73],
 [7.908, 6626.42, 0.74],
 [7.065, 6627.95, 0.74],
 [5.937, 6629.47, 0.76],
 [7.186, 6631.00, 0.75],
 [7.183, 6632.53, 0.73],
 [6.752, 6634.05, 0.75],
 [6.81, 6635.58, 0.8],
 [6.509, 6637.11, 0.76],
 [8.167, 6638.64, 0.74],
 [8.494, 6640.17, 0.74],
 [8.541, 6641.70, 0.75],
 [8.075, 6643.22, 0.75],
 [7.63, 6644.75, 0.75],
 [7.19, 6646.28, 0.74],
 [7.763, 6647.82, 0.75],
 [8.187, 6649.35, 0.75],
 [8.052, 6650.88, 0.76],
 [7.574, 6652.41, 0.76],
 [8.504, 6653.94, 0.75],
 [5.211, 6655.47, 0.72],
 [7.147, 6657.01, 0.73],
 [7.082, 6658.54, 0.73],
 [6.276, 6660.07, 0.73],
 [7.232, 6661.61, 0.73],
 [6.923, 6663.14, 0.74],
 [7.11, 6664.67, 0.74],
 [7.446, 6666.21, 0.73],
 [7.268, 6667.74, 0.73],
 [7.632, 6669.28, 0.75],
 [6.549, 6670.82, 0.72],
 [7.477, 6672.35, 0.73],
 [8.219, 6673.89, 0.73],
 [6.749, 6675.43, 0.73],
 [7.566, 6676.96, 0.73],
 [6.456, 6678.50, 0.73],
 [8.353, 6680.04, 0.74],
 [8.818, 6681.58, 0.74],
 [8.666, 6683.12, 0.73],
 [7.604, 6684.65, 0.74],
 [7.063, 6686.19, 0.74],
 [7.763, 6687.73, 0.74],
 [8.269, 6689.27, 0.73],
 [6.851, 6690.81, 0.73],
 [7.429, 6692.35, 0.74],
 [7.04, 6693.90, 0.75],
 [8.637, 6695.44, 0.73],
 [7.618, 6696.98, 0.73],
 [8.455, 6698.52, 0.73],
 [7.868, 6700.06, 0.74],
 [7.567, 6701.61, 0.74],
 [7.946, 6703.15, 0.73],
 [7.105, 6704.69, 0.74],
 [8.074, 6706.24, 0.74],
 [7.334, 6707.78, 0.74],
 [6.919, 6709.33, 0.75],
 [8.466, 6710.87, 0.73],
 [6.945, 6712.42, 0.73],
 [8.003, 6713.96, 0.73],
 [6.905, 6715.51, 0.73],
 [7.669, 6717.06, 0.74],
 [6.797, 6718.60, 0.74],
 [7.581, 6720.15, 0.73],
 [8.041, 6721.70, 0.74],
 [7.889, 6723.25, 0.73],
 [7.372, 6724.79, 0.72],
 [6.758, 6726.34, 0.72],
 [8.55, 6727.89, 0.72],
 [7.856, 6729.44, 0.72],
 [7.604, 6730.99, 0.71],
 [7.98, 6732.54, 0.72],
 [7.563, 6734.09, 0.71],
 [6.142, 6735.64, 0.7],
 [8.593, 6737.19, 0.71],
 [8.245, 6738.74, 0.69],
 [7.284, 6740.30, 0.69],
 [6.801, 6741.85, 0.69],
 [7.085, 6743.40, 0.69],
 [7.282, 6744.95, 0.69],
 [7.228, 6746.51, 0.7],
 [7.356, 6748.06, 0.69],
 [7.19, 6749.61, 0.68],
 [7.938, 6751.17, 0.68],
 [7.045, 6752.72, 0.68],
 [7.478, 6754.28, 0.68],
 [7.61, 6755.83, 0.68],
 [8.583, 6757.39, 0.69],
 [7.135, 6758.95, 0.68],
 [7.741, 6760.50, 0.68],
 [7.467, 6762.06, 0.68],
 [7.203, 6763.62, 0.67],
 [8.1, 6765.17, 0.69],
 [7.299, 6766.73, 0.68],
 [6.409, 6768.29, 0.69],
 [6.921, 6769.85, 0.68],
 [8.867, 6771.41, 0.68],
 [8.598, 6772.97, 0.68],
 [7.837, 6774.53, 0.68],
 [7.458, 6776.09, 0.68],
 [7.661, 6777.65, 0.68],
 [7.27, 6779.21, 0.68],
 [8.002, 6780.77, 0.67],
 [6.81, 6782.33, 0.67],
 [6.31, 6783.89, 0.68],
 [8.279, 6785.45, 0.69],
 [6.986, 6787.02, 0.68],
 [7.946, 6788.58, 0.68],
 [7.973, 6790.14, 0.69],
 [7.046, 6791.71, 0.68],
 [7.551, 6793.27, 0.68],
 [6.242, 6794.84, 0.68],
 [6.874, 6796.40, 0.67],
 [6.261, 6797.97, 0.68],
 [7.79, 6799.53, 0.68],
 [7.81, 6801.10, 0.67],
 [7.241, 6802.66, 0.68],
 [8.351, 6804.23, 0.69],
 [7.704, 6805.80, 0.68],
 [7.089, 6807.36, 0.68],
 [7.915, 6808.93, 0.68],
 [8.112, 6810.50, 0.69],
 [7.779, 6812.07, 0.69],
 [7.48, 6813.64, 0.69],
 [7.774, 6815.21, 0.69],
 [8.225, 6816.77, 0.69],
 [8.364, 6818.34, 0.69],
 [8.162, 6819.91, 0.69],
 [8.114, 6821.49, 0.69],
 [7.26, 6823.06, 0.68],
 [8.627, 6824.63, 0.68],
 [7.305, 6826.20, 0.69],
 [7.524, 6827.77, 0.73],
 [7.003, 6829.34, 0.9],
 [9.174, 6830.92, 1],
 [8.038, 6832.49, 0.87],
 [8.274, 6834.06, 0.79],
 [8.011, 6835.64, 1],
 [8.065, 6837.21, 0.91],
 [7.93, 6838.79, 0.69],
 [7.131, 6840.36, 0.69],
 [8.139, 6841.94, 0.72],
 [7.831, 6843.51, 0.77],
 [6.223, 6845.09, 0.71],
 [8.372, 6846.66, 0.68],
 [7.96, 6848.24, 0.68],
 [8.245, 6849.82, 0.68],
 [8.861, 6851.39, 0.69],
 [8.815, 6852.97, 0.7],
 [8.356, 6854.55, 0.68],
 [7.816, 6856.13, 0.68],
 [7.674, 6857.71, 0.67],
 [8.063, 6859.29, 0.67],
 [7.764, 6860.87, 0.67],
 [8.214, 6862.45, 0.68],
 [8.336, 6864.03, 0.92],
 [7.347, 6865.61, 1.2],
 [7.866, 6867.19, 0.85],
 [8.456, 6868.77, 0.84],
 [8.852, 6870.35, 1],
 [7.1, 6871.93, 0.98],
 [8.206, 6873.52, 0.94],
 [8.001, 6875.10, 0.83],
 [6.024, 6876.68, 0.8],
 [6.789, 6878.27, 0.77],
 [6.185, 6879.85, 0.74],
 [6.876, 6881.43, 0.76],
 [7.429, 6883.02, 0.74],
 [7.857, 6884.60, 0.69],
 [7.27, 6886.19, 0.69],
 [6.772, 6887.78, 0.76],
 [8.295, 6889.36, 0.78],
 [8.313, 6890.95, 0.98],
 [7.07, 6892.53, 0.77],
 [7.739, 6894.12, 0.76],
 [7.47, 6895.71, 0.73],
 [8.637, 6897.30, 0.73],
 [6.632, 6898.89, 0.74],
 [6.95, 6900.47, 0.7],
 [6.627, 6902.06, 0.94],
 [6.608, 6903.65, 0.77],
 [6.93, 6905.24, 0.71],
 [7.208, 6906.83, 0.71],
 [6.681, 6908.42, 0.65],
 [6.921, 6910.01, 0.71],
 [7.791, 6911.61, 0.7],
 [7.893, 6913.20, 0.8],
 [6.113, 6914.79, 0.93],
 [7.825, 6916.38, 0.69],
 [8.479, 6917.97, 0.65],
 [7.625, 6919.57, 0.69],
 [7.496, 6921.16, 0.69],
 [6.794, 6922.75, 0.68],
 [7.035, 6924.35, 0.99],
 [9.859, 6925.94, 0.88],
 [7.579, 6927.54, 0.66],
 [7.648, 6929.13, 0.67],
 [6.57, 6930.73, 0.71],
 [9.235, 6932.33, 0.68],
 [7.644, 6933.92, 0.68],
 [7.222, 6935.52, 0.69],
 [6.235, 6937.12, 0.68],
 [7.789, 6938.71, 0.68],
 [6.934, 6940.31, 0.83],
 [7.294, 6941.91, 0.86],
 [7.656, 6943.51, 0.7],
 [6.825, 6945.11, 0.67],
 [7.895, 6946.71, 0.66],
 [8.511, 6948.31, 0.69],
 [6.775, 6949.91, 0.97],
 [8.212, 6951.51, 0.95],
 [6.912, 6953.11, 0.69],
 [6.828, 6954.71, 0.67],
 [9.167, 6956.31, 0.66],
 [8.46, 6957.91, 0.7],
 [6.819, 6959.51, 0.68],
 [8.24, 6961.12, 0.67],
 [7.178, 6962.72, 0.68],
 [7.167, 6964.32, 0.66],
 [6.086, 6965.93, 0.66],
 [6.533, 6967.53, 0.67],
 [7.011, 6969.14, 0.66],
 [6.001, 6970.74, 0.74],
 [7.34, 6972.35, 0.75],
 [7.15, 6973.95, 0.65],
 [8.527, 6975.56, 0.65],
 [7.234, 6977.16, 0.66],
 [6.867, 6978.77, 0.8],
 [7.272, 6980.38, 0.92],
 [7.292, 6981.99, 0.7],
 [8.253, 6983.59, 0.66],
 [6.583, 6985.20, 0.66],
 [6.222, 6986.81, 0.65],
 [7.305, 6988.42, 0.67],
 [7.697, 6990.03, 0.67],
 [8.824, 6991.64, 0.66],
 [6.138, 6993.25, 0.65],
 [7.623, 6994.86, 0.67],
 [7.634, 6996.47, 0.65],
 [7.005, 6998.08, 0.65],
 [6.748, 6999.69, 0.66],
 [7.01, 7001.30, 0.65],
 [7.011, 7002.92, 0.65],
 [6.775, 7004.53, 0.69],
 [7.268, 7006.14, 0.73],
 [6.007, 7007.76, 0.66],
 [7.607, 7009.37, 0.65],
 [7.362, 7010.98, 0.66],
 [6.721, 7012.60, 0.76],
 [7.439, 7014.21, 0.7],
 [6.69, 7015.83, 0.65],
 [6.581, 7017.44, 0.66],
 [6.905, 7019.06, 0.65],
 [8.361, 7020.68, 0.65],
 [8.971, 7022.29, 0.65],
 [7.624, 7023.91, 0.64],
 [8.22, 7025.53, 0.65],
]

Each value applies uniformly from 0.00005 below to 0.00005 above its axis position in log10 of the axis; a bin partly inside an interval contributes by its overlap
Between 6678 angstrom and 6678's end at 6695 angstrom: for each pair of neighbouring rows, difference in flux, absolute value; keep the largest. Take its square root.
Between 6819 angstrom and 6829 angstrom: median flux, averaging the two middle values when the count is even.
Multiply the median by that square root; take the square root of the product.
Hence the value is 3.28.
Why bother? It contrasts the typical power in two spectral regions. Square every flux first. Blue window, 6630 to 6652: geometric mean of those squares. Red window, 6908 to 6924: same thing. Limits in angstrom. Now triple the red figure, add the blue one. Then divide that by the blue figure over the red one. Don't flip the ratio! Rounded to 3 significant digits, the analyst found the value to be 204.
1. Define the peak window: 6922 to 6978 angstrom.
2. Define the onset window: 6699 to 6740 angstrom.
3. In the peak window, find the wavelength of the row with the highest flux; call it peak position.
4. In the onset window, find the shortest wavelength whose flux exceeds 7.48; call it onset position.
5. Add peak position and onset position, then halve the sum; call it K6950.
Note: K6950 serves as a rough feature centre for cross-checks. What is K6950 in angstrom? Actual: 6813.0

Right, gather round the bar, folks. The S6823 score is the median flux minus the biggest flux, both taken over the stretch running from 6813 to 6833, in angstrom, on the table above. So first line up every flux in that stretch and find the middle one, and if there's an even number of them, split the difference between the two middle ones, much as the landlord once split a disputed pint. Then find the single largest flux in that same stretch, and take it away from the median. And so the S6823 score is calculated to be -1.14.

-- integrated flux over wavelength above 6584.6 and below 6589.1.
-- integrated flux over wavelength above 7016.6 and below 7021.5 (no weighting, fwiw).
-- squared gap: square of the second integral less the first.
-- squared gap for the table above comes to 0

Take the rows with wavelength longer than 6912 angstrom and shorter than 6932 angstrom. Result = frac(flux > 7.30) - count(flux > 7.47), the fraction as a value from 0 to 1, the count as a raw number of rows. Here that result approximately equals -7.3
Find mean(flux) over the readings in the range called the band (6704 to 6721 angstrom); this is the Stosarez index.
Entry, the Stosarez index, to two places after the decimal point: 7.44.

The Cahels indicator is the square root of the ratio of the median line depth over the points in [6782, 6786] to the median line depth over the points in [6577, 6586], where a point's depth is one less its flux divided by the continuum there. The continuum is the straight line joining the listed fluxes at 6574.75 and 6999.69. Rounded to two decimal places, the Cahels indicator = 1.13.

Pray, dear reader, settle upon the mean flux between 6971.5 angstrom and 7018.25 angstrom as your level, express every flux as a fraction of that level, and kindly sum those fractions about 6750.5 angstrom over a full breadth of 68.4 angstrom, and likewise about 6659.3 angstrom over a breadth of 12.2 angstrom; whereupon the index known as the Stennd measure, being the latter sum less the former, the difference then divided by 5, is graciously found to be -7.7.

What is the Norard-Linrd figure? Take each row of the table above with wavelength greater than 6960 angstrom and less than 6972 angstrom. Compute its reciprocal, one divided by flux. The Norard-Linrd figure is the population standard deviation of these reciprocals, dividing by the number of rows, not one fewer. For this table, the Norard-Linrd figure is 0.015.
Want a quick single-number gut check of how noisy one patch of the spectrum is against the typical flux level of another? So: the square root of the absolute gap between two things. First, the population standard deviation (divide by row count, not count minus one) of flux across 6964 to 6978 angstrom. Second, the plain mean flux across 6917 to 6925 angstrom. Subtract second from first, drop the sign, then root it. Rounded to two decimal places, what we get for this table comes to 2.60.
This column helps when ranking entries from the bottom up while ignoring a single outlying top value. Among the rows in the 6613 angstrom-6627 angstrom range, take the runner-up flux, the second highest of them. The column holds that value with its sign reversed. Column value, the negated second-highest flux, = -7.9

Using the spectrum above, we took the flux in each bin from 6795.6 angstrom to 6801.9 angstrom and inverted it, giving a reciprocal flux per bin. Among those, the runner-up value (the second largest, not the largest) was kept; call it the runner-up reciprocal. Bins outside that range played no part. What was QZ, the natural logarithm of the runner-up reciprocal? -1.93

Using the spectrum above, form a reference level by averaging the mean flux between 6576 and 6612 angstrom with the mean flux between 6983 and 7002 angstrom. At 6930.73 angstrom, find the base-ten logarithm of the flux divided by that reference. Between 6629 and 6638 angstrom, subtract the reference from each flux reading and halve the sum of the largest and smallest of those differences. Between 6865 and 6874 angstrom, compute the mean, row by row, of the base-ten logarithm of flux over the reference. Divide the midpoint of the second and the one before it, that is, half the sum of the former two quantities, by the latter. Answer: -5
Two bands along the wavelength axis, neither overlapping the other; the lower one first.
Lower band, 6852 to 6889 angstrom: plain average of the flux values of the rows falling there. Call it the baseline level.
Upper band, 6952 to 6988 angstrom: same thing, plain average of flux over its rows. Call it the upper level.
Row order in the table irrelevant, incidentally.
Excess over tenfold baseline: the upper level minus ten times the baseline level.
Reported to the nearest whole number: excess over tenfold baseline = -69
